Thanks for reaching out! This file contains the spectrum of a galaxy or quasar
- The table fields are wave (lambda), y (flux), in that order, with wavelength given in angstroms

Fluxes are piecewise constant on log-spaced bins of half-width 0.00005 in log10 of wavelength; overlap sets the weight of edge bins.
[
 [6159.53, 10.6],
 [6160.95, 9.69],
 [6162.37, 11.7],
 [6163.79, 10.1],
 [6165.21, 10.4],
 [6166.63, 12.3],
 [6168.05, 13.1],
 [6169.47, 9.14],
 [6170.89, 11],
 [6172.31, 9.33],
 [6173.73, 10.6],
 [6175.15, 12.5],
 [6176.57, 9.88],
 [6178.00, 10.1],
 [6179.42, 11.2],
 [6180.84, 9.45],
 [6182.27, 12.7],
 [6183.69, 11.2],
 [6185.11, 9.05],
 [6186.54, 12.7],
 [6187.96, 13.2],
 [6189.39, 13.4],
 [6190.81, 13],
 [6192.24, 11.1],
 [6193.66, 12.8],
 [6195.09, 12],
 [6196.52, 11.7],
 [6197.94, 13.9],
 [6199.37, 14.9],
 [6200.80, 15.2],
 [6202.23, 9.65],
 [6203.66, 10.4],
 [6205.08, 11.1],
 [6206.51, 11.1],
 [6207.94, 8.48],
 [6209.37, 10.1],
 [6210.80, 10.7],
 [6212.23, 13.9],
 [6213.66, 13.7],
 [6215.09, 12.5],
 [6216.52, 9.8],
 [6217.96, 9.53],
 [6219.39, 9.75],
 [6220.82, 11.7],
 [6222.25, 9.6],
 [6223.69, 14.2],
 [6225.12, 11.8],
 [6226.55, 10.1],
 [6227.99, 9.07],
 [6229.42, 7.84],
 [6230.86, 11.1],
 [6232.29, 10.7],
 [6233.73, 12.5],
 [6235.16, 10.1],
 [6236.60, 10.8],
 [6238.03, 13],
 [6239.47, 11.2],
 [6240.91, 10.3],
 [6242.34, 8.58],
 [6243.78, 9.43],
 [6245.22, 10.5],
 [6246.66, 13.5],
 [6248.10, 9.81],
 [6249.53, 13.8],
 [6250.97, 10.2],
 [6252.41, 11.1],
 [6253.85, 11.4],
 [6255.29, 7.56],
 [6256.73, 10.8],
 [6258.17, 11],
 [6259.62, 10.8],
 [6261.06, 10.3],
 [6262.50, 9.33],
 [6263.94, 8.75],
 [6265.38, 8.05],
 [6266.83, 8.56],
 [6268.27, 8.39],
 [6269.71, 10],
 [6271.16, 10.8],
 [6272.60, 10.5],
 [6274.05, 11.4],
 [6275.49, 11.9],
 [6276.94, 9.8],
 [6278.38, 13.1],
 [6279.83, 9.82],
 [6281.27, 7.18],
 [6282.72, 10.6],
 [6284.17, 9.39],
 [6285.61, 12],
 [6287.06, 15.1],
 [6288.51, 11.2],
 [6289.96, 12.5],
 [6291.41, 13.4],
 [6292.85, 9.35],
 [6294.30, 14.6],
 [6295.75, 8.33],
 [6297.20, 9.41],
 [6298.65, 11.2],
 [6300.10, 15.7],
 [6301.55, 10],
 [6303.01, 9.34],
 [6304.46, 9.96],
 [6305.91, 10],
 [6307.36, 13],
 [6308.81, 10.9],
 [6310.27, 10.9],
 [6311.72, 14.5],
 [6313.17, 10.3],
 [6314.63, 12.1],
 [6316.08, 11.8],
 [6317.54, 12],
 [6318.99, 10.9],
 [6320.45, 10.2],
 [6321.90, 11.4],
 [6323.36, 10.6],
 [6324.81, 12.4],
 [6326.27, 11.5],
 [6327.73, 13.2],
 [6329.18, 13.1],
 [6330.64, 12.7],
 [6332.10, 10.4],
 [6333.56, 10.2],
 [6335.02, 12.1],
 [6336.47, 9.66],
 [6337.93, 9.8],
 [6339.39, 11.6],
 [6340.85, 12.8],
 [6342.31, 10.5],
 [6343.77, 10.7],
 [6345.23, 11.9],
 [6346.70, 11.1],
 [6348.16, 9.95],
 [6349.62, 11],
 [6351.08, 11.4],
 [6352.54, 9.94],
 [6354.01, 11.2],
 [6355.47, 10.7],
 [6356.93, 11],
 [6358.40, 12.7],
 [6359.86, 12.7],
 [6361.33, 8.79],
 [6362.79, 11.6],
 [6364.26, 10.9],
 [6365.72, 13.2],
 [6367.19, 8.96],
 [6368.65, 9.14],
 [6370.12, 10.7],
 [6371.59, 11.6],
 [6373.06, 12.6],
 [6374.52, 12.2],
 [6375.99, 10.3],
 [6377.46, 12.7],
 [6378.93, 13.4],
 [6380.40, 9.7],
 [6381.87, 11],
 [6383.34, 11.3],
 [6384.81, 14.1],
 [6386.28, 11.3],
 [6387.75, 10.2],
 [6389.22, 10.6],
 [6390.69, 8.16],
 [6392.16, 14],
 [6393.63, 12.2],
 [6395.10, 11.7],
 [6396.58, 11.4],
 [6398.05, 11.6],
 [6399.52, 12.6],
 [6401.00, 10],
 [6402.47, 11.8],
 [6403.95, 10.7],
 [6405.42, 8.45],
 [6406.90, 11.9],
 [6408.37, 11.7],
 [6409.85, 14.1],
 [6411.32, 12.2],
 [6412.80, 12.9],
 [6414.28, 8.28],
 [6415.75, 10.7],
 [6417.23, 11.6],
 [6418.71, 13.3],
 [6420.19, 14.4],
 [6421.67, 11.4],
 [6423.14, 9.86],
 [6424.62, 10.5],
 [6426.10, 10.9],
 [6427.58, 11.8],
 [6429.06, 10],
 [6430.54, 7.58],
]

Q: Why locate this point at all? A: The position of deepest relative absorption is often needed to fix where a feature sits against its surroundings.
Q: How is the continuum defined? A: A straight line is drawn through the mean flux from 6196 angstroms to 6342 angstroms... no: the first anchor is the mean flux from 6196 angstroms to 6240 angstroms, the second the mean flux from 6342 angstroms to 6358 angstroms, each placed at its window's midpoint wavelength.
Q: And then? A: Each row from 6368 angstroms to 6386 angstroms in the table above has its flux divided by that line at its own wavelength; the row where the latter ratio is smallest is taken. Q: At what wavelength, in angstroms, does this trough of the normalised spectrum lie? 6368.65 angstroms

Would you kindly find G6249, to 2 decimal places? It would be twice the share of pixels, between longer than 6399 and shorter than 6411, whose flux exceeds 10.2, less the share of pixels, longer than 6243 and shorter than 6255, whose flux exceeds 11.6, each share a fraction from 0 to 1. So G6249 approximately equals 1.25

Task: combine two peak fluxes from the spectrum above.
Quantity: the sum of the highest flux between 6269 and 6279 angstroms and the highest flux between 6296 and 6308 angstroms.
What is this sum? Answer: 29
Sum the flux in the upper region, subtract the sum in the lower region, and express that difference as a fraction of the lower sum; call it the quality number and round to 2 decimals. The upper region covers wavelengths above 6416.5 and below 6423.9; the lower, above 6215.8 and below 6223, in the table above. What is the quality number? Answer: 0.20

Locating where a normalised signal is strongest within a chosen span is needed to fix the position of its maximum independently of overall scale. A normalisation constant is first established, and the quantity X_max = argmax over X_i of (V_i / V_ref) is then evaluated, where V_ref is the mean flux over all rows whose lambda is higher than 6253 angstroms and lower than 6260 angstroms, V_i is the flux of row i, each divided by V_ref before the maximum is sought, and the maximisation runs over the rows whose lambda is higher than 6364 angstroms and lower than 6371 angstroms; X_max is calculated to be 6365.72 angstroms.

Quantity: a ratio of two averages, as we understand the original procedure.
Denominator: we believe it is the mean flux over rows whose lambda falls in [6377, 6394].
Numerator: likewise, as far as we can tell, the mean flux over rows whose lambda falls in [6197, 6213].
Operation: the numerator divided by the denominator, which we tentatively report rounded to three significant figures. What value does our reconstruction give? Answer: 1.02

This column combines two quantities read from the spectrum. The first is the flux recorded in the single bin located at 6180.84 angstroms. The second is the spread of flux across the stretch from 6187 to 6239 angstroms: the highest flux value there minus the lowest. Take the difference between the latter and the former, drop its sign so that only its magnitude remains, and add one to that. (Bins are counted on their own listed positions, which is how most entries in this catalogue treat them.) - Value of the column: 3.1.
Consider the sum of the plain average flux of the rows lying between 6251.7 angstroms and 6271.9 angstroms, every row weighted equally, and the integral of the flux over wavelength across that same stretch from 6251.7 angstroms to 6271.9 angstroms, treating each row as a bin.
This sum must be 207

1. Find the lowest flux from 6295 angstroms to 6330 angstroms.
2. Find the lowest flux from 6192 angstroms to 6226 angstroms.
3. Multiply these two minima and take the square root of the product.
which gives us 8.4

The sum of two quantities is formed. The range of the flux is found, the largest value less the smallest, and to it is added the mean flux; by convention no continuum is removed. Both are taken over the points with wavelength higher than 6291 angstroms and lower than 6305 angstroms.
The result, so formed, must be 18.5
